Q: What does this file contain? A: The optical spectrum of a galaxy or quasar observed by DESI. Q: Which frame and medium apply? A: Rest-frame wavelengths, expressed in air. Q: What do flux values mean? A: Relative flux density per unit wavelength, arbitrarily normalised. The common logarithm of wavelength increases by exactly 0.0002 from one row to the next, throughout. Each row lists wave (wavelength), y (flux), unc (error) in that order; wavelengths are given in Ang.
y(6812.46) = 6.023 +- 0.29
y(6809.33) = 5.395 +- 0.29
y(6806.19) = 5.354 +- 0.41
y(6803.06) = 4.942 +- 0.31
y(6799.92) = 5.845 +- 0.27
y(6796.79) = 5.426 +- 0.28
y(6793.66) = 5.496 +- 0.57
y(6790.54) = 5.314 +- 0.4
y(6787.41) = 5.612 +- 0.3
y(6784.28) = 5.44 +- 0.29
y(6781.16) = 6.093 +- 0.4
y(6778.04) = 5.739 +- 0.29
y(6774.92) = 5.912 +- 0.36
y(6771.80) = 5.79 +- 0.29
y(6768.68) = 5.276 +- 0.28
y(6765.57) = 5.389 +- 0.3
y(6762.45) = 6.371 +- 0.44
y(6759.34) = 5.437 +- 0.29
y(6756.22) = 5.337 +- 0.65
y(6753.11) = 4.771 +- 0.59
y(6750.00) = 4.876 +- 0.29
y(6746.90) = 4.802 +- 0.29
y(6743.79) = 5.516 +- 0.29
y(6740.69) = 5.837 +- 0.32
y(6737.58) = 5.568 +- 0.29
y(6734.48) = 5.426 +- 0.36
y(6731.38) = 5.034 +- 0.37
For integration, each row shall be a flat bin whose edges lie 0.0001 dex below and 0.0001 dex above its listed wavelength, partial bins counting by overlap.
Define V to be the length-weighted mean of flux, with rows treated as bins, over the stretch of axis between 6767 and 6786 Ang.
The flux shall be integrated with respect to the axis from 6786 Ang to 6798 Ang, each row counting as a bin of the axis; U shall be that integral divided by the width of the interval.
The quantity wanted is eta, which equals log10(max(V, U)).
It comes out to 0.756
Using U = 5.46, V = 5.71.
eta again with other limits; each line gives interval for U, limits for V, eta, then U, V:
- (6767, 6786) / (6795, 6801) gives 0.756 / 5.71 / 5.61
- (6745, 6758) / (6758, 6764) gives 0.773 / 4.97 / 5.92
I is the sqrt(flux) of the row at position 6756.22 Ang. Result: 2.31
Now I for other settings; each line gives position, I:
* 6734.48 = 2.33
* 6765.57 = 2.32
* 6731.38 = 2.24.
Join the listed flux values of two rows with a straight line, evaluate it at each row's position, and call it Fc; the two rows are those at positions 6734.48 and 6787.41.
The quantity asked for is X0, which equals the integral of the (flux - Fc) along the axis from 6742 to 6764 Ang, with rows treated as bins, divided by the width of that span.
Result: -0.18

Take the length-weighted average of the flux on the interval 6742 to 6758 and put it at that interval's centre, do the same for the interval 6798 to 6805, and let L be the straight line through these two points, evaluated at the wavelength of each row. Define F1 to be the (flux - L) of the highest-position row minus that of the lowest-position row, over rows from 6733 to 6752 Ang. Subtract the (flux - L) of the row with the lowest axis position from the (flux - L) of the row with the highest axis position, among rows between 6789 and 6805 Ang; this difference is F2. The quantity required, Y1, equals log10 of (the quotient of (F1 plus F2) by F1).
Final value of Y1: 0.2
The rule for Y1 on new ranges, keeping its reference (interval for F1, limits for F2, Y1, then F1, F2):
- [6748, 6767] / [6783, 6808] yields -0.3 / 0.4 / -0.2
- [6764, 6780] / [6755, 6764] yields 0.7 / 0.3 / 1.0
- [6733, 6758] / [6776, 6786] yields 0.4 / -0.2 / -0.3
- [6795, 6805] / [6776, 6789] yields 0.1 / -0.5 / -0.2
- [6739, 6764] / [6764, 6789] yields 0.1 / 0.4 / 0.1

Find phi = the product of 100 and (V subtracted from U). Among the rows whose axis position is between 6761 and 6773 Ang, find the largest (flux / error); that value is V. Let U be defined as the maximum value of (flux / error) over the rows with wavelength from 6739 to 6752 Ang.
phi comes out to -94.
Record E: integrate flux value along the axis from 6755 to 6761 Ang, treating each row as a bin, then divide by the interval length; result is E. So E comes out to 5.40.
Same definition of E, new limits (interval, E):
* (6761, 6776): 5.74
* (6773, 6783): 5.90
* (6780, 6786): 5.74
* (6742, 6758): 5.08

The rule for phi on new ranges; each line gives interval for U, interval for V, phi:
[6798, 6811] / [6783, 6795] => 289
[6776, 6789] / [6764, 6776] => -18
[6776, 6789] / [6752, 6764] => 104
